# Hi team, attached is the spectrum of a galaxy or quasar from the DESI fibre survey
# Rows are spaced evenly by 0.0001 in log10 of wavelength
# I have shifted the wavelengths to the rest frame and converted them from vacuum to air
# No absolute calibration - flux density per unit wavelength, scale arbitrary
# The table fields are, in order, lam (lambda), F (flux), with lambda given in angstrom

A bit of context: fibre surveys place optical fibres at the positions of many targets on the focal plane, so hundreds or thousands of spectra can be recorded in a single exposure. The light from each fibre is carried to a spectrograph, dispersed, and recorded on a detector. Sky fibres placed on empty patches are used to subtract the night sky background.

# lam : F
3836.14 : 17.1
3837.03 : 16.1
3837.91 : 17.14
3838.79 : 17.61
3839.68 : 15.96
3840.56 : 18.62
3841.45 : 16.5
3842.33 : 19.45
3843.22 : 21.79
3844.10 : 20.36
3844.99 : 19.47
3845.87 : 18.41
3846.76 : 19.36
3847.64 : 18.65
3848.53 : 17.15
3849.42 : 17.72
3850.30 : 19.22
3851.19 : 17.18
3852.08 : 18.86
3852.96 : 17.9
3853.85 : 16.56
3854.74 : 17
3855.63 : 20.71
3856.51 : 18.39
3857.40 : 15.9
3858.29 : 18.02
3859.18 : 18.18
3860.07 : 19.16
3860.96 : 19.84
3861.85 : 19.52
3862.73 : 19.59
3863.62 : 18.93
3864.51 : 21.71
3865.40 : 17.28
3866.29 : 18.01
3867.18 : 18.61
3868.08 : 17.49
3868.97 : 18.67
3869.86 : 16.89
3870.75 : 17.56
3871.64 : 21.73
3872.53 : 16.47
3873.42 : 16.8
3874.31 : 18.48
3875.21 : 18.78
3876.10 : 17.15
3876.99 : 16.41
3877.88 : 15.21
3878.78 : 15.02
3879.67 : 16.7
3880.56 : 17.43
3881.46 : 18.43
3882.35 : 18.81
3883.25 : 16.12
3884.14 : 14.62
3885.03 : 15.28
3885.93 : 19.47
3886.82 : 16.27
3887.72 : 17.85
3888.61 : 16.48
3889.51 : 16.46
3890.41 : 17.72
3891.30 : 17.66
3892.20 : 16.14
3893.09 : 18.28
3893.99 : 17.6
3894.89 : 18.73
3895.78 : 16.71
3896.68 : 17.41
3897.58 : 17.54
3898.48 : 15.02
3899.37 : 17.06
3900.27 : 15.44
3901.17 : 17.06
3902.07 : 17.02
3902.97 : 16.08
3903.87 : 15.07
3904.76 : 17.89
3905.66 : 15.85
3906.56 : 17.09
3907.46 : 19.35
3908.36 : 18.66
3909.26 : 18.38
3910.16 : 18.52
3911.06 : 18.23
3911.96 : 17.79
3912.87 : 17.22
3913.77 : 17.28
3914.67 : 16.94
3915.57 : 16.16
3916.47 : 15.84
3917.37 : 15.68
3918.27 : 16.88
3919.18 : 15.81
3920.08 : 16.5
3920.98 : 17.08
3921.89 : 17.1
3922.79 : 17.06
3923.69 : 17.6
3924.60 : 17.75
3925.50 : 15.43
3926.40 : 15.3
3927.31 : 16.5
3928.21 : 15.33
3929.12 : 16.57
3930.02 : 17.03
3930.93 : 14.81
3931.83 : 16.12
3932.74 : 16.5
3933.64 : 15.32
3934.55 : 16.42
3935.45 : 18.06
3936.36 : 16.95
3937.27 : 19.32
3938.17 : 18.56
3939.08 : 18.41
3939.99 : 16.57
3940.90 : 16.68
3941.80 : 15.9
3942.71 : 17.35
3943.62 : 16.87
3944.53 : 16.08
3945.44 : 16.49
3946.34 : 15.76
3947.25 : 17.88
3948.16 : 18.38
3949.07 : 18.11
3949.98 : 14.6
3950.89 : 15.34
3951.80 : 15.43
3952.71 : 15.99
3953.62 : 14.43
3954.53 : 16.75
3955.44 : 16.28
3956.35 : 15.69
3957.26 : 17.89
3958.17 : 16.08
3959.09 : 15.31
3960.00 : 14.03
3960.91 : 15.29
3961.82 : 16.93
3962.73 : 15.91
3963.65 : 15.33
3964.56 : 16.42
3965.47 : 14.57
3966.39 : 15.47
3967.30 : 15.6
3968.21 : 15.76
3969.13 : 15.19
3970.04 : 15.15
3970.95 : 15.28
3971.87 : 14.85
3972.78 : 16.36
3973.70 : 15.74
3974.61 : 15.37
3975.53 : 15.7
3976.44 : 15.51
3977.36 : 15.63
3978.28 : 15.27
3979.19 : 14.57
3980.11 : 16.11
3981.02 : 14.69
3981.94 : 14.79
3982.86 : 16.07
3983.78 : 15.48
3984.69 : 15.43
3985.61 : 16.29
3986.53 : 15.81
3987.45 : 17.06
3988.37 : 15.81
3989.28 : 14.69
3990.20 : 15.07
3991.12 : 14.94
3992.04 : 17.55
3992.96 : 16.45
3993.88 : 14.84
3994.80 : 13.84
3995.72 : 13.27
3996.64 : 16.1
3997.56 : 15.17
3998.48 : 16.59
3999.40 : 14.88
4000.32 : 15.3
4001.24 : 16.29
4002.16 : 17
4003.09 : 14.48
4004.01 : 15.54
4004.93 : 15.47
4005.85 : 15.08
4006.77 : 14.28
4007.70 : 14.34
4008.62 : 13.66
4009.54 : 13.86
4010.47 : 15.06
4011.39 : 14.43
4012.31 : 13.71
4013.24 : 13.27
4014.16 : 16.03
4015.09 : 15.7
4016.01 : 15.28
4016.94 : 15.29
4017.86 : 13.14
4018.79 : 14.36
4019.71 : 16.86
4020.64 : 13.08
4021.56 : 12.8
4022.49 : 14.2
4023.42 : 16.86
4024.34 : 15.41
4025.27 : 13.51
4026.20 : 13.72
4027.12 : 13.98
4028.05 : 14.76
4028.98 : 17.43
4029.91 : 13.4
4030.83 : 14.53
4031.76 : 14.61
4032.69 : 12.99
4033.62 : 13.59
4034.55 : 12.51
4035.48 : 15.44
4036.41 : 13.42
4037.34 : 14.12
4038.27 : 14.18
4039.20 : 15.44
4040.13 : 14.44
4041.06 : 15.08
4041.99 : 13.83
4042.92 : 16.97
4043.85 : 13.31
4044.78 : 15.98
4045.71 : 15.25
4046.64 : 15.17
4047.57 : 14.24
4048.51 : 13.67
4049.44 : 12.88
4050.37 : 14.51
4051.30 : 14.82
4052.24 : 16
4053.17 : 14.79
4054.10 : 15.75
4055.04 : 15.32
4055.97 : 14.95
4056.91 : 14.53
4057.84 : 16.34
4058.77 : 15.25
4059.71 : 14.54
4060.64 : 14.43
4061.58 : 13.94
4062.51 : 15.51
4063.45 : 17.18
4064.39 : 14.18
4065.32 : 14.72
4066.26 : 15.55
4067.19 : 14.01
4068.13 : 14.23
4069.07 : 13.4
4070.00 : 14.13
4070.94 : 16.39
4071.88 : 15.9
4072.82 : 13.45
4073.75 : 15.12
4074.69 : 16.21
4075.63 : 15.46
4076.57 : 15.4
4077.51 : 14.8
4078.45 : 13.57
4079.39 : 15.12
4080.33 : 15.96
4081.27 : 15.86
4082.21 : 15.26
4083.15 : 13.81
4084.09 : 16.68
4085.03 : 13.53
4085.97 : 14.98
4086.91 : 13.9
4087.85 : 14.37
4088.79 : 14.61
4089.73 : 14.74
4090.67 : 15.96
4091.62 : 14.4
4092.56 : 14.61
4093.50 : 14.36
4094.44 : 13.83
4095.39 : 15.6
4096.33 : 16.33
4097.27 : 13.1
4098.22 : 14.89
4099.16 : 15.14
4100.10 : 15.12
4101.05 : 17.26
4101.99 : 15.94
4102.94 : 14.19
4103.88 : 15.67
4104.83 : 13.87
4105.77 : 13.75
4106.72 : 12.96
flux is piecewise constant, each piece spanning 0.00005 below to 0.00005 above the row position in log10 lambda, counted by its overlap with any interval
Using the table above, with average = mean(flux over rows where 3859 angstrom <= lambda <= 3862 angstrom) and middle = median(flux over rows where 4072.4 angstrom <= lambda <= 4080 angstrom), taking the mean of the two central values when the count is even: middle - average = -4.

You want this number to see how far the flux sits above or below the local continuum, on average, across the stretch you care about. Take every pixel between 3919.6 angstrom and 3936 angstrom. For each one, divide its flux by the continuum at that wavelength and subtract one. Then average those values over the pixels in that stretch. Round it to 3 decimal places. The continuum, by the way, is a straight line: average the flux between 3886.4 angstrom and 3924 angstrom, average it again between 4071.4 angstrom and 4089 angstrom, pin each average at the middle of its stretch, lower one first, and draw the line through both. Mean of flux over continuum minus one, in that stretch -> -0.019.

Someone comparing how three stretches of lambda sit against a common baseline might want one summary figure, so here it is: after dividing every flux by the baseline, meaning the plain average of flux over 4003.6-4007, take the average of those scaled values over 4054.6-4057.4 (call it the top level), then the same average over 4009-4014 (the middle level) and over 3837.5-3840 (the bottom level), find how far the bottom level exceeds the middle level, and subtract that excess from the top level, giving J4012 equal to 0.80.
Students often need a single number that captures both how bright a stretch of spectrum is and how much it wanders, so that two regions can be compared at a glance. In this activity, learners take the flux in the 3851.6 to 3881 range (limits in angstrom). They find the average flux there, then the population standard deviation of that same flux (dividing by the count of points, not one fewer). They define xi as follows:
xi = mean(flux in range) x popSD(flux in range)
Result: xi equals 28.7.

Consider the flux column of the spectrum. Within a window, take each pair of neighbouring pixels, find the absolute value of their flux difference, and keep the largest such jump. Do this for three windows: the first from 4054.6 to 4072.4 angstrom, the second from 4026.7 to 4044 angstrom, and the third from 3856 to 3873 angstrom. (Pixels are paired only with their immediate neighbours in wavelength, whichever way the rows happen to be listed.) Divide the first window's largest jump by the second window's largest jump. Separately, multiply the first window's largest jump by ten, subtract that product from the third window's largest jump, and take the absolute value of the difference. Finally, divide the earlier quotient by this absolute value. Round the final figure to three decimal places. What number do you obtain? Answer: 0.030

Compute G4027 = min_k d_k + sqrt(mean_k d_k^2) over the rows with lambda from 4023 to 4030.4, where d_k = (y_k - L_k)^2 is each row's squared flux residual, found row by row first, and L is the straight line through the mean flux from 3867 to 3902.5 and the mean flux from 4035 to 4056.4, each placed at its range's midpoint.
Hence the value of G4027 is 2.82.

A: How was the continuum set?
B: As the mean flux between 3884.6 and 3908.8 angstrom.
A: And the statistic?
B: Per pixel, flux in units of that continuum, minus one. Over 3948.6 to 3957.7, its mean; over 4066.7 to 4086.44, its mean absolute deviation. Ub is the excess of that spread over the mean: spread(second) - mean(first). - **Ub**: 0.11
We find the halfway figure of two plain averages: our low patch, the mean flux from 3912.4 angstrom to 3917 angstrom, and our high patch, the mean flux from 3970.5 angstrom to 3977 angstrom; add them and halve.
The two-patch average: 16.1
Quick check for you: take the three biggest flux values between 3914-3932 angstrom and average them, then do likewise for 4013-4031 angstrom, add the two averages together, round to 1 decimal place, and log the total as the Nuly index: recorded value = 34.5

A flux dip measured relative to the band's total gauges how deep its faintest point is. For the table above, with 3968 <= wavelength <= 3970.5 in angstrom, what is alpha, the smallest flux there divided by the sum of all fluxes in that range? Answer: 0.329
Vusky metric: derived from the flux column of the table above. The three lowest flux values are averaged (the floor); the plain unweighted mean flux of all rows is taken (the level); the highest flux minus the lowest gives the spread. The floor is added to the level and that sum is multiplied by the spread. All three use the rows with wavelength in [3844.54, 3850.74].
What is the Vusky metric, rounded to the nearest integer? 84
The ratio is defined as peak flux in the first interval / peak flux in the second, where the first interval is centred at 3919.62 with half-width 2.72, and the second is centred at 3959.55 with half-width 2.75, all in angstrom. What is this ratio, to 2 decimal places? 0.96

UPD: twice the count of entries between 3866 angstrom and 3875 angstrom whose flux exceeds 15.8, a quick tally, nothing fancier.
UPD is 20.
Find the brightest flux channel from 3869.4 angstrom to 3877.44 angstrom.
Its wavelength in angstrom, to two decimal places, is 3871.64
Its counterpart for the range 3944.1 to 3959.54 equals 3948.16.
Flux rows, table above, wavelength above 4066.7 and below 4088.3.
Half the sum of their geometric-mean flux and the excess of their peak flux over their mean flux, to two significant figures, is 8.3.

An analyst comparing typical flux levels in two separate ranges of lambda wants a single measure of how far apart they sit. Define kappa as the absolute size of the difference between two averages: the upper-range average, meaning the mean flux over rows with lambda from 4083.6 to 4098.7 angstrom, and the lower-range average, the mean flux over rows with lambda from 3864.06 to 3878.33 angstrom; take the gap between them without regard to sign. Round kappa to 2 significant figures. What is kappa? 3.2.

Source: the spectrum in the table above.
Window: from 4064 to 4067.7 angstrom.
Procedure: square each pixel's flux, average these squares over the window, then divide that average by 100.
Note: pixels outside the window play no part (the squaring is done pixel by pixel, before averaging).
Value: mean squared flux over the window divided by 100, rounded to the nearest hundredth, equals 2.14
